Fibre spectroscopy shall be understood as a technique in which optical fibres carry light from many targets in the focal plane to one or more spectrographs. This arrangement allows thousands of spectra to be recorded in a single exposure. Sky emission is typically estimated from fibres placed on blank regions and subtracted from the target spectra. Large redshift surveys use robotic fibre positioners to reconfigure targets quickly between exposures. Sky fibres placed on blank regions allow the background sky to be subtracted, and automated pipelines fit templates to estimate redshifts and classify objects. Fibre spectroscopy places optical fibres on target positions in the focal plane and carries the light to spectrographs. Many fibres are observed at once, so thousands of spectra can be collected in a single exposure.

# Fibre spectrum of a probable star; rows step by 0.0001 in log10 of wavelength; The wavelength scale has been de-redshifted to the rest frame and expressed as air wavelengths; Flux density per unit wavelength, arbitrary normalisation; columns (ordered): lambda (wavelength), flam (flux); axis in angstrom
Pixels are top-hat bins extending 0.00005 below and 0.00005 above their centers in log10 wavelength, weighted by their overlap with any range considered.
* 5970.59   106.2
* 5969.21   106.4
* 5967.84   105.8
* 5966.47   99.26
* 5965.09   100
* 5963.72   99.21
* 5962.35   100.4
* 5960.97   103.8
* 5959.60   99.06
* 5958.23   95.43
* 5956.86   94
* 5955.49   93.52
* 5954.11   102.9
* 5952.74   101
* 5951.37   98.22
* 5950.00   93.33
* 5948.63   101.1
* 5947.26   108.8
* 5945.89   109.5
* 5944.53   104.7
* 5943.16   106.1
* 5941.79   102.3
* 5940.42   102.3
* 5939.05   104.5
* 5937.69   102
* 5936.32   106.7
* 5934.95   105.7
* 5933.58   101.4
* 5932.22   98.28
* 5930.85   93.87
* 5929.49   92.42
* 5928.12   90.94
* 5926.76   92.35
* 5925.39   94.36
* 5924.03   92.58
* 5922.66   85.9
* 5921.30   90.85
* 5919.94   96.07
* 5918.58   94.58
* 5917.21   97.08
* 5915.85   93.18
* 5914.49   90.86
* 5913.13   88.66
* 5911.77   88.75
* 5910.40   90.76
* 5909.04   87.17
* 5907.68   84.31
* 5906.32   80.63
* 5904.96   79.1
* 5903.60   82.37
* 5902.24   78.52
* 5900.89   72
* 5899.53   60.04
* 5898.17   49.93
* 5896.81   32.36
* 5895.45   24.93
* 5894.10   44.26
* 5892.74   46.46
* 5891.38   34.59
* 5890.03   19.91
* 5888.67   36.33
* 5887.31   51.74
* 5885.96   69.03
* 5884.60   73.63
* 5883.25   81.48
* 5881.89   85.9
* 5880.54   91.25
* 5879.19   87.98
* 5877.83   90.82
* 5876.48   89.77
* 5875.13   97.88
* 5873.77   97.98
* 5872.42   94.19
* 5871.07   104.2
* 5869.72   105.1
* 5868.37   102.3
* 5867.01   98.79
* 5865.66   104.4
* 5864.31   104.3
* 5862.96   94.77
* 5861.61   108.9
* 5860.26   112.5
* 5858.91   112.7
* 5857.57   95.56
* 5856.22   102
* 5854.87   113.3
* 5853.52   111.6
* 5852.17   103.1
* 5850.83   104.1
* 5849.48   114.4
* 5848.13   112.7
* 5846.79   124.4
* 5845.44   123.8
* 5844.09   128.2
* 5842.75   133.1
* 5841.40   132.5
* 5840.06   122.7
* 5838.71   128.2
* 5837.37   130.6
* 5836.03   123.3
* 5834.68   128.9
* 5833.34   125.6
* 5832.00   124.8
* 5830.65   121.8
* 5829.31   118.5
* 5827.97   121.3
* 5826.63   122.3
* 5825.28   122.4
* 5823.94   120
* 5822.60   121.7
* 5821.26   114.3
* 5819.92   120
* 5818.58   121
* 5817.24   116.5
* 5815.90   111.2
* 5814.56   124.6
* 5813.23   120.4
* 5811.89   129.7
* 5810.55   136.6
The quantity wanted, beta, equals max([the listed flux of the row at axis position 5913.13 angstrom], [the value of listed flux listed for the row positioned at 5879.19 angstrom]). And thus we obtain 89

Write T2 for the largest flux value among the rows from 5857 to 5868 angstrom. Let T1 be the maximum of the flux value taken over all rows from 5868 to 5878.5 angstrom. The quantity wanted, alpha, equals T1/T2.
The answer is 0.93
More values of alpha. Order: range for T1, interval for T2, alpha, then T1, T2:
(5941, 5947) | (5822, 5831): 0.89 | 109.5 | 122.4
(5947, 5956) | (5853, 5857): 0.96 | 108.8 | 113.3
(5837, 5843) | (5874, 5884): 1.36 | 133.1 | 97.88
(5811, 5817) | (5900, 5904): 1.57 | 129.7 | 82.37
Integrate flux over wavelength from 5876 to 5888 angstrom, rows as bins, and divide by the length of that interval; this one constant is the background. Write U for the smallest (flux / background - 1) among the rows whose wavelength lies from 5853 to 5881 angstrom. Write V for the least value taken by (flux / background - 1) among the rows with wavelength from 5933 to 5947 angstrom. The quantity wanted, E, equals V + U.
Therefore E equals 0.4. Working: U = 0.10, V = 0.27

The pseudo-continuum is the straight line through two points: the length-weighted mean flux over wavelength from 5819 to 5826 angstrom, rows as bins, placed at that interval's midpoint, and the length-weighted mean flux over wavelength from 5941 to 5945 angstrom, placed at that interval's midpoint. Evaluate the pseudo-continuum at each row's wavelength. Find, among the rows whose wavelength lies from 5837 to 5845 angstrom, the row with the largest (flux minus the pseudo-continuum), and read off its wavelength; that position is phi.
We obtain 5842.75 angstrom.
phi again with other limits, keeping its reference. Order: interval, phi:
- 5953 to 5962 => 5960.97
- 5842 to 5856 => 5842.75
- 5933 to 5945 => 5943.16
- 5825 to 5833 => 5832.00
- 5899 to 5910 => 5909.04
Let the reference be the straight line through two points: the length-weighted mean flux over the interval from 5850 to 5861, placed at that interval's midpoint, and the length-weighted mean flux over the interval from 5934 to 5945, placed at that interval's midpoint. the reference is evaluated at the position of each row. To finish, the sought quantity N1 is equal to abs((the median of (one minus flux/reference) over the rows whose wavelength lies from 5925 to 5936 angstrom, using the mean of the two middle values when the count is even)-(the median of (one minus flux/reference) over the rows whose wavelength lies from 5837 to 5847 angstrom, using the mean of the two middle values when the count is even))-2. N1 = -1.7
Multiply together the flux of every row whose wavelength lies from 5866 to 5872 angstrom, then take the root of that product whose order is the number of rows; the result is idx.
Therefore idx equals 103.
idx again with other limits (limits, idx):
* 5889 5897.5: 32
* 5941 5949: 105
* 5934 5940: 105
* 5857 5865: 105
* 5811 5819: 120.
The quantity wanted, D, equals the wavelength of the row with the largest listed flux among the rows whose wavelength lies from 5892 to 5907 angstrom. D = 5903.60 angstrom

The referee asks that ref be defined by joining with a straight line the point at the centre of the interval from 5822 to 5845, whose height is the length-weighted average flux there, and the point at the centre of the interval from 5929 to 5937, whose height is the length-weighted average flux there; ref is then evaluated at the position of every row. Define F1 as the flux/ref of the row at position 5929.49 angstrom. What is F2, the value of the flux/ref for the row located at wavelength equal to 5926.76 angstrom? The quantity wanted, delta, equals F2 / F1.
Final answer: 0.99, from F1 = 0.92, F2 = 0.91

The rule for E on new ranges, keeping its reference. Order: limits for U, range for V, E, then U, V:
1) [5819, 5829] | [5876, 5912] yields -0.3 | 0.43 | -0.75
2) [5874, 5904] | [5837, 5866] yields -0.6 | -0.75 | 0.18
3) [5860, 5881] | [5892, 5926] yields -0.6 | 0.10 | -0.69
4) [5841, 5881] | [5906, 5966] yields 0.1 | 0.10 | 0.01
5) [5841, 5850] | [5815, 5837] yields 0.8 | 0.41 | 0.39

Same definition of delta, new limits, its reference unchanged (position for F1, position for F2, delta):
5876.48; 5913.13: 1.07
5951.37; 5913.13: 0.82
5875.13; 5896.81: 0.35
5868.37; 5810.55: 1.19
